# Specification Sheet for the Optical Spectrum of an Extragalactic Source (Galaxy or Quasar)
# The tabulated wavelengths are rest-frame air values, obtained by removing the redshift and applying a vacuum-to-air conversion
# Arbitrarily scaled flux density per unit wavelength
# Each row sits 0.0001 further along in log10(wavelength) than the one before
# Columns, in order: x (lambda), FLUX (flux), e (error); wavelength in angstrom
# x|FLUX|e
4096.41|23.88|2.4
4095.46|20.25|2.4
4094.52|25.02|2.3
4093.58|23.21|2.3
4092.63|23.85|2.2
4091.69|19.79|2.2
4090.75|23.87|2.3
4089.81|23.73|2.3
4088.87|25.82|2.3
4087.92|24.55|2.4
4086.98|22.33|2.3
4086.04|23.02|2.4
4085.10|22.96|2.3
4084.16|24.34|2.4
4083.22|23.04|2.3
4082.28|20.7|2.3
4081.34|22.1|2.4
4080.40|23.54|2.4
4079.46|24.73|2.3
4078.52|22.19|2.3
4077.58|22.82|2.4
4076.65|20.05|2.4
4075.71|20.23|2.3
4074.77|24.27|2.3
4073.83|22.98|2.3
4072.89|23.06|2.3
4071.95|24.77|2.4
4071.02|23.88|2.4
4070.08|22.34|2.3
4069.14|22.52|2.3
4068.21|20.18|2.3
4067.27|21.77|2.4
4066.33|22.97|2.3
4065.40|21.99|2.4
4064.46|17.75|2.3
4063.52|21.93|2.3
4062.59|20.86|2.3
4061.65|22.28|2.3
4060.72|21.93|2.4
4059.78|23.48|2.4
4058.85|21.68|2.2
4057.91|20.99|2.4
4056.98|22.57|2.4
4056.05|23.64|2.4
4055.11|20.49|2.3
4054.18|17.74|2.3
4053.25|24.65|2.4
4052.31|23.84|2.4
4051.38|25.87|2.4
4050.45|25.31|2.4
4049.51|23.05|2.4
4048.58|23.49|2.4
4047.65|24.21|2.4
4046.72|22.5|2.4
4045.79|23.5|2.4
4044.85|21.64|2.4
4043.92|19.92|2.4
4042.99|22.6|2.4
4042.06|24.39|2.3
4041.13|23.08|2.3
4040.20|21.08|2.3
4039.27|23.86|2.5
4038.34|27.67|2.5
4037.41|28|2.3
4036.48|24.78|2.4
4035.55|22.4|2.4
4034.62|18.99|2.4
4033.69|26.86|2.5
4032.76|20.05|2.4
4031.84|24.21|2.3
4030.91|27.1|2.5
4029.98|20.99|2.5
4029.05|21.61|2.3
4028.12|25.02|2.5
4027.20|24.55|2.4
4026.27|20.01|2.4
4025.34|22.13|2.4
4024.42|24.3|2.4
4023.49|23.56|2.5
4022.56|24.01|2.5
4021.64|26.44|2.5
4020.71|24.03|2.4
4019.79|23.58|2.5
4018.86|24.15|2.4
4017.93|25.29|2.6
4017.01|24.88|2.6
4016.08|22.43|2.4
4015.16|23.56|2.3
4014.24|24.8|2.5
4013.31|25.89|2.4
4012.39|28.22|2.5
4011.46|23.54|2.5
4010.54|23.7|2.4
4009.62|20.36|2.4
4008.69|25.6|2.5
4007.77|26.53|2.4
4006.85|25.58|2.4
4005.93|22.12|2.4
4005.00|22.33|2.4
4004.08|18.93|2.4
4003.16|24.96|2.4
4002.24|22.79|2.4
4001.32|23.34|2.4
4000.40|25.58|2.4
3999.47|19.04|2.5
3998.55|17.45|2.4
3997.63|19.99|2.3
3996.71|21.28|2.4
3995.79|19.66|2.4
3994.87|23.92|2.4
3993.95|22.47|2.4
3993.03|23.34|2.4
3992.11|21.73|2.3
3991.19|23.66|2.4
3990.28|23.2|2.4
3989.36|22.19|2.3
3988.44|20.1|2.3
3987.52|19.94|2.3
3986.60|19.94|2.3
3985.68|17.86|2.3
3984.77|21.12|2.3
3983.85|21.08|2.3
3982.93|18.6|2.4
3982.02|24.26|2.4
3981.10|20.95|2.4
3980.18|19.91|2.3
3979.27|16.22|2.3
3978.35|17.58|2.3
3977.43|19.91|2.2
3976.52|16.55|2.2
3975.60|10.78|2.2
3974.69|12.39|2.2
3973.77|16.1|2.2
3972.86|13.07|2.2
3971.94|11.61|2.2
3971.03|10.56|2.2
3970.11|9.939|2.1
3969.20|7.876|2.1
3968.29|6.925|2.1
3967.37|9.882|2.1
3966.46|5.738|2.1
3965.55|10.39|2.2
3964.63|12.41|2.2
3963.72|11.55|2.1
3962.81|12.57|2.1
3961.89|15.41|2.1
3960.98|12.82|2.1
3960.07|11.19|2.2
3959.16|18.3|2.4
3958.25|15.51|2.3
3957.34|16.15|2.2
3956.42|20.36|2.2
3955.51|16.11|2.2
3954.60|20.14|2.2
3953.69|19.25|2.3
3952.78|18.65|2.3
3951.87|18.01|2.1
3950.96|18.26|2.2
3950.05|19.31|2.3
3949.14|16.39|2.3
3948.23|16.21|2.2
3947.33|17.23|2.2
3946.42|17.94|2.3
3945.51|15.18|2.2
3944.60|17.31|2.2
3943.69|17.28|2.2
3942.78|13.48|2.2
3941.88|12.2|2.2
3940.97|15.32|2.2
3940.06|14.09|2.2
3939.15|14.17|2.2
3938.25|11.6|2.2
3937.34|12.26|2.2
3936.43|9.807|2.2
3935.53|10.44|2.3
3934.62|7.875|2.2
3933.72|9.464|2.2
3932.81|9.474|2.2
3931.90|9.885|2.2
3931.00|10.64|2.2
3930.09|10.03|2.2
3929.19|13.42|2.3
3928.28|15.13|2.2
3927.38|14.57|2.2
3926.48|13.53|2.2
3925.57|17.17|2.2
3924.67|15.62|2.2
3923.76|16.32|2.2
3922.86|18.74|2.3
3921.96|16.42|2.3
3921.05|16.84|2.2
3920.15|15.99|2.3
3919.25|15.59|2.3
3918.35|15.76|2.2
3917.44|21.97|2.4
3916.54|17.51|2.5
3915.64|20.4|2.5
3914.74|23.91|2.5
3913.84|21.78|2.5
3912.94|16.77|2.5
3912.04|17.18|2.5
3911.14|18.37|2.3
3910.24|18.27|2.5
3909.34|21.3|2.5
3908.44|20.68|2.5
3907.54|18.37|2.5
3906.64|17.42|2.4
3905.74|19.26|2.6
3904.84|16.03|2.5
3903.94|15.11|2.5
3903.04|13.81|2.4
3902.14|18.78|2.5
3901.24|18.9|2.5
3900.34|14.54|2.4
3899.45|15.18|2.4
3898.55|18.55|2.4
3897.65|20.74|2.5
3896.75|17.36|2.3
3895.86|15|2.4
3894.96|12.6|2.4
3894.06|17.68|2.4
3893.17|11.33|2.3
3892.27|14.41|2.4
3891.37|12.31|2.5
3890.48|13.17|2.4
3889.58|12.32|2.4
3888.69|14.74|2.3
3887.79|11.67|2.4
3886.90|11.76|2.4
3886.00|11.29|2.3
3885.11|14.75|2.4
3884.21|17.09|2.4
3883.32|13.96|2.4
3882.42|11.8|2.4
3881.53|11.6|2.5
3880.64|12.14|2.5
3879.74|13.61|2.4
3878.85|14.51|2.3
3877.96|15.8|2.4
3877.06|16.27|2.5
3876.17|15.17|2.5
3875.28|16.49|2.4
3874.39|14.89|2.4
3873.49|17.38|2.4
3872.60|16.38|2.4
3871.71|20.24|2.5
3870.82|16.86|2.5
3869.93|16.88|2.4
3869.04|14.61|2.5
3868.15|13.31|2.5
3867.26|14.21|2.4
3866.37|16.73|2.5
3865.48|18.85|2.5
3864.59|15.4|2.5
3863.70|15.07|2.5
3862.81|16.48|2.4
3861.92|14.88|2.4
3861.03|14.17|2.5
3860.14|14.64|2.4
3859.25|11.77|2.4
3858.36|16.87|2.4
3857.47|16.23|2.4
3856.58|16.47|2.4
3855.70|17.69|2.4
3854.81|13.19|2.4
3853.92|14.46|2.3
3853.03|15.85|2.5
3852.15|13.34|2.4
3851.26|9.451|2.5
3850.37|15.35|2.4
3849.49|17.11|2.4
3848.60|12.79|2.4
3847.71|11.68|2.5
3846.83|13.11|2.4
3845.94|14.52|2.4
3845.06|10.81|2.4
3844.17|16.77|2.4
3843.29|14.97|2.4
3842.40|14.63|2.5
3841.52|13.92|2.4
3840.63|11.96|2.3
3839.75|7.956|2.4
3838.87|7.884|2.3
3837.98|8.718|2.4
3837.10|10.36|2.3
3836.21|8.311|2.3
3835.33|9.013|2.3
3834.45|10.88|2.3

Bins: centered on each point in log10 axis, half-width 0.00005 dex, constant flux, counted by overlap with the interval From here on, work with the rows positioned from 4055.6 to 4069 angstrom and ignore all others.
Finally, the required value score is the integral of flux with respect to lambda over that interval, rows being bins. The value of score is 291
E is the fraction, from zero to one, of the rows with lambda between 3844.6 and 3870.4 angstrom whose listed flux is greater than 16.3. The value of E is 0.3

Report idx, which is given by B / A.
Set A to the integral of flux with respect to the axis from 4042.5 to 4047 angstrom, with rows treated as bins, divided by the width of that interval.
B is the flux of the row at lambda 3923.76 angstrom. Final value 0.74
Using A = 22.0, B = 16.32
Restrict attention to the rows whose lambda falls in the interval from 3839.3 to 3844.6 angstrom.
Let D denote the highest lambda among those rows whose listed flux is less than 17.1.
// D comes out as 3844.17 angstrom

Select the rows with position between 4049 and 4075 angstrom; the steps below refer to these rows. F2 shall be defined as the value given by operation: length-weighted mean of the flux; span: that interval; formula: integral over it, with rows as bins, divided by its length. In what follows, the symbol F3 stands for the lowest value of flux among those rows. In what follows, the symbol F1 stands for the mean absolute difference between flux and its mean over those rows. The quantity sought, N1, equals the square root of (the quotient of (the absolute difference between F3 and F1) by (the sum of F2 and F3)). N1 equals 0.637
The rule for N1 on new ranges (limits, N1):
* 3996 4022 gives 0.615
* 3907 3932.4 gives 0.522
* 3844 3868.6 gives 0.566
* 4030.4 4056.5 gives 0.620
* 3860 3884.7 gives 0.611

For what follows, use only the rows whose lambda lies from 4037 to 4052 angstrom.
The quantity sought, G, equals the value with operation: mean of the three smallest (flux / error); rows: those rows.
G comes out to 8.8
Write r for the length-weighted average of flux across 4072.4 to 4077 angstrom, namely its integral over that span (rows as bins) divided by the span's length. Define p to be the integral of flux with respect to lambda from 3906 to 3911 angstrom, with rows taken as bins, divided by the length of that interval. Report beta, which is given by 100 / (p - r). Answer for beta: -34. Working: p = 19.2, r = 22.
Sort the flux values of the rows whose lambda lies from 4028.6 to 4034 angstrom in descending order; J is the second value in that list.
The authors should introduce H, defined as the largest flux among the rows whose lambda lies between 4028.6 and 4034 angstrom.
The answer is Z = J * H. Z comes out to 728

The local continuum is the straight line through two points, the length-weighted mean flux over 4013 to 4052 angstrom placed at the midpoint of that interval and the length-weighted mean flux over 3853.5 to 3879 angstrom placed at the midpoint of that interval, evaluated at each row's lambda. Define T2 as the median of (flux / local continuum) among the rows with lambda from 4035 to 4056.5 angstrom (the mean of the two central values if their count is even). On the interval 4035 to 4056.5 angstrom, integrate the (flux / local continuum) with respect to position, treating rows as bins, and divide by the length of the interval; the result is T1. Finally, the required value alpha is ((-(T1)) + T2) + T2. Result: 0.96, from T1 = 0.96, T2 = 0.96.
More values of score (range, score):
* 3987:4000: 277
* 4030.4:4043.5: 313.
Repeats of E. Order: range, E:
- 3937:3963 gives 0.4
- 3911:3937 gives 0.4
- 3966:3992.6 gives 0.6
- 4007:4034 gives 1.0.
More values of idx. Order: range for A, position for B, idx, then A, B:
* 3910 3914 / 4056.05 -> 1.29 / 18.3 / 23.64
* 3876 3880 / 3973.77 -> 1.06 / 15.1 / 16.1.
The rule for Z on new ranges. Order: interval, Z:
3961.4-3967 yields 194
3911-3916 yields 521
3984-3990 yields 469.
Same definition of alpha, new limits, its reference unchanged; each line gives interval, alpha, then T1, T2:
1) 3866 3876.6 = 1.03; 1.01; 1.02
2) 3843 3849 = 0.86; 0.91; 0.89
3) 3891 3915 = 1.04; 0.98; 1.01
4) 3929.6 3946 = 0.60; 0.64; 0.62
